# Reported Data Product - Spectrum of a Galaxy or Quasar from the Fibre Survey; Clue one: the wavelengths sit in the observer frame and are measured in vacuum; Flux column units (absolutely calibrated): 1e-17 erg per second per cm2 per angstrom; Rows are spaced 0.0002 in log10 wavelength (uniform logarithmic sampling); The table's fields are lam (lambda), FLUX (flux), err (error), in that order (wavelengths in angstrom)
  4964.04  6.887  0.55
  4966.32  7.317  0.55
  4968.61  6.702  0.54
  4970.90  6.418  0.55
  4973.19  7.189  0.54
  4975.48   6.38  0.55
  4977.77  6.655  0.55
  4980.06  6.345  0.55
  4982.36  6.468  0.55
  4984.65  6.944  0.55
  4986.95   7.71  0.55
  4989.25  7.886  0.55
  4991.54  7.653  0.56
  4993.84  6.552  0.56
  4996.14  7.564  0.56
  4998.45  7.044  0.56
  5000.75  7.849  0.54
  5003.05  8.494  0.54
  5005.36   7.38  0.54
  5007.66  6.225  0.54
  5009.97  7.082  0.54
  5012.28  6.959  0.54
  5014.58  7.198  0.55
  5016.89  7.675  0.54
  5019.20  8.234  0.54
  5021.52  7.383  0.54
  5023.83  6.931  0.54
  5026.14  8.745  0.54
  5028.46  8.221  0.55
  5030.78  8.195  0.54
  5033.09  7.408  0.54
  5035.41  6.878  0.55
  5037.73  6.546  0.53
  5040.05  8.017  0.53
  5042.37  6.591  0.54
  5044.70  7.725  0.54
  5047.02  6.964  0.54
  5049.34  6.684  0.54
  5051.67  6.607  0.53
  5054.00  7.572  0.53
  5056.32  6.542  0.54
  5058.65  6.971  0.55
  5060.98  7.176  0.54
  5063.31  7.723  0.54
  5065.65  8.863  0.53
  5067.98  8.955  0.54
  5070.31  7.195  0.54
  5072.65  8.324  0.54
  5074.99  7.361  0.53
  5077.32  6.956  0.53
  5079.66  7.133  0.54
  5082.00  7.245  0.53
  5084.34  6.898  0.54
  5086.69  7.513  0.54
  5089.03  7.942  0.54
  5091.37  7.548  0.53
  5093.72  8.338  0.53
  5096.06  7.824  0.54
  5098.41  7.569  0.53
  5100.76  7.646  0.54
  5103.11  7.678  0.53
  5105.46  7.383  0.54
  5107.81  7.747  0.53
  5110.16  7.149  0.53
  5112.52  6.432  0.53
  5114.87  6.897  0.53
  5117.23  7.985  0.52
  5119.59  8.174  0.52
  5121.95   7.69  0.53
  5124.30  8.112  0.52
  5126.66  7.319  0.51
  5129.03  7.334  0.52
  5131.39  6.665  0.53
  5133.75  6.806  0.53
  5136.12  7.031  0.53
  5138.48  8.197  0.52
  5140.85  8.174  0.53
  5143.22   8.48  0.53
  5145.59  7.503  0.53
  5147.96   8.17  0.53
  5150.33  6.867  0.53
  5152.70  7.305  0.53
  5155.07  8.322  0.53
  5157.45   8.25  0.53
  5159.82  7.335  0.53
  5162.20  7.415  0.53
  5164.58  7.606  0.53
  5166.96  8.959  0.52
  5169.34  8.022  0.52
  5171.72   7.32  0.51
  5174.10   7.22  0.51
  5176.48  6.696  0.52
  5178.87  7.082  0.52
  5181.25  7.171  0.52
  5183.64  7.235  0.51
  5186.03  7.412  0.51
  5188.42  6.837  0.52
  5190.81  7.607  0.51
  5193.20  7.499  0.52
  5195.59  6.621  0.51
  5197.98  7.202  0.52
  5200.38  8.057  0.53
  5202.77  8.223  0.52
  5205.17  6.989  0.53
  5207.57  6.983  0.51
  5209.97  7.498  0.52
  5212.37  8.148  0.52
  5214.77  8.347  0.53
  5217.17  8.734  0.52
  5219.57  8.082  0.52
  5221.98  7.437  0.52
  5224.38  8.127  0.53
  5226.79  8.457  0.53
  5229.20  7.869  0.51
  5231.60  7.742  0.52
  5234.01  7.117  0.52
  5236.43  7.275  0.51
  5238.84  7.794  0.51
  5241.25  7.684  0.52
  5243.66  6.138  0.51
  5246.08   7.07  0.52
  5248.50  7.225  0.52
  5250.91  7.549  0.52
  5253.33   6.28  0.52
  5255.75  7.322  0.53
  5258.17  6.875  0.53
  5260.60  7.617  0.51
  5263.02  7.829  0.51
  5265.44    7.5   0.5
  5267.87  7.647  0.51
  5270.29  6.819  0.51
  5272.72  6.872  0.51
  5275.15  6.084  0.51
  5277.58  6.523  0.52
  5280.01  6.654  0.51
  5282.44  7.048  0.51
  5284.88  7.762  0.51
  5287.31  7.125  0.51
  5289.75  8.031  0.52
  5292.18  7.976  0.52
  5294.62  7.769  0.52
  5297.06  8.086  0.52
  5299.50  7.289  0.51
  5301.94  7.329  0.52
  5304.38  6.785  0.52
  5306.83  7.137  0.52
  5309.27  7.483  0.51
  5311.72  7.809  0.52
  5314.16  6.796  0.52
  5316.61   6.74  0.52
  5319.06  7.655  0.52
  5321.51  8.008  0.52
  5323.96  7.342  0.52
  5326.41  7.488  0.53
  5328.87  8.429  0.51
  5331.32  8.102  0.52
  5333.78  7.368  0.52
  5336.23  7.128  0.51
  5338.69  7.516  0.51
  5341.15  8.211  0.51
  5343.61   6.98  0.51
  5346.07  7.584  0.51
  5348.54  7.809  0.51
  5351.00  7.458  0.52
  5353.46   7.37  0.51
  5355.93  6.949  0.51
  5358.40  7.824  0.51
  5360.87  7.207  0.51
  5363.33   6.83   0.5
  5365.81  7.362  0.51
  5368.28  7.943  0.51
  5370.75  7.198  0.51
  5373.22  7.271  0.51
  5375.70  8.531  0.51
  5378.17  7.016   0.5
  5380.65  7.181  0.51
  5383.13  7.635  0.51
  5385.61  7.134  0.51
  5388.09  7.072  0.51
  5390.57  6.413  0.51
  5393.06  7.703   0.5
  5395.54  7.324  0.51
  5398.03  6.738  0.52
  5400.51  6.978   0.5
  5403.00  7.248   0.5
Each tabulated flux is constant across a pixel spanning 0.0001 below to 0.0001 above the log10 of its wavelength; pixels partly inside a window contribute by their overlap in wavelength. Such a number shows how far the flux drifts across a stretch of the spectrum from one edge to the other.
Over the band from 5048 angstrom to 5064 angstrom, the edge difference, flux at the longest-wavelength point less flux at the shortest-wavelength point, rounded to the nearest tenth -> 1.0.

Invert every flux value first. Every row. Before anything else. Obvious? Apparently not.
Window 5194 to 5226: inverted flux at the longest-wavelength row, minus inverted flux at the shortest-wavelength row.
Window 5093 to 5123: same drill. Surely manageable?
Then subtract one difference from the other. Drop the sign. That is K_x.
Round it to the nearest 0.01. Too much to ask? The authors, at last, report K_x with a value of 0.04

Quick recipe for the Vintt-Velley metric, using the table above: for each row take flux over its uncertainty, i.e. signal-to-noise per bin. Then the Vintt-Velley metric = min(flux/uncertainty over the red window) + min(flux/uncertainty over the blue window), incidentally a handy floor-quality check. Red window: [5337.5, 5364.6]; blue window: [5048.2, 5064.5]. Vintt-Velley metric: 25.7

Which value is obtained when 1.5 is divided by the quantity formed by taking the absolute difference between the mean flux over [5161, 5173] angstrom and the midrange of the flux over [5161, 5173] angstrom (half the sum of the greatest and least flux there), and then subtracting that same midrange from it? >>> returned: -0.191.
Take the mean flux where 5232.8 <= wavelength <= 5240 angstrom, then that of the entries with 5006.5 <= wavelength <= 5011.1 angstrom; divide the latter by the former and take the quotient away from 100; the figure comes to 99.1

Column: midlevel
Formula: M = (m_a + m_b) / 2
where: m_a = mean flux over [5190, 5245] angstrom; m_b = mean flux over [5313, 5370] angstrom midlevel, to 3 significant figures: 7.56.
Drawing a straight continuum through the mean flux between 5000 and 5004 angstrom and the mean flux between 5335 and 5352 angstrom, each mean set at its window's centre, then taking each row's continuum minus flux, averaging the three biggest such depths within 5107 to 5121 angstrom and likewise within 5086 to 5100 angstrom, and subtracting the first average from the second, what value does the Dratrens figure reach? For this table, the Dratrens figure -0.68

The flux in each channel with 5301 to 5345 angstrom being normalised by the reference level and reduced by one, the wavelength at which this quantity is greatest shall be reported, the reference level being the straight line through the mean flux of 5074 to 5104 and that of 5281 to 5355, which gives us 5328.87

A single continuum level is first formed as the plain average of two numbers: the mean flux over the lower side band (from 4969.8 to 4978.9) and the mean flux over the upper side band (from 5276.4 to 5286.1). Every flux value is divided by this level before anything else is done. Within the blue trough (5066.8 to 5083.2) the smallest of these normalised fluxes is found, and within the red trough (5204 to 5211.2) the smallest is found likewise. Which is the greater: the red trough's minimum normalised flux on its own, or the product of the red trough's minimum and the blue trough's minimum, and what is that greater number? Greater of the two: 1.04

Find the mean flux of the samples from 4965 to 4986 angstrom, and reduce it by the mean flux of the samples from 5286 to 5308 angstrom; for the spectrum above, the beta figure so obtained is -0.8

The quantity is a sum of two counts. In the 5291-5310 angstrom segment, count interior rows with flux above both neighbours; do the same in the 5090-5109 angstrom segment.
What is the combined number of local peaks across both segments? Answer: 4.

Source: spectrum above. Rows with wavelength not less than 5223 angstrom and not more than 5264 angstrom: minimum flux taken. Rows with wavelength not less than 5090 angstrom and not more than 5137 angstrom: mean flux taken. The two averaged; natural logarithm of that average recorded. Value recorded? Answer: 1.92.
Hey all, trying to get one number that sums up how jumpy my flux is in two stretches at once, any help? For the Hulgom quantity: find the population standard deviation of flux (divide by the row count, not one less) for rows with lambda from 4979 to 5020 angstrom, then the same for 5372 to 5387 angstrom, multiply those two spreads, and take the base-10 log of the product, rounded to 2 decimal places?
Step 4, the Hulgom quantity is -0.49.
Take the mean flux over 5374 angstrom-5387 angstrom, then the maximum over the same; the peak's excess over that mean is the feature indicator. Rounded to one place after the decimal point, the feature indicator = 1.0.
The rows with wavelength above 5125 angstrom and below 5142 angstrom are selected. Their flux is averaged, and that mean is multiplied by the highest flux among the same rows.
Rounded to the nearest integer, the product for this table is 60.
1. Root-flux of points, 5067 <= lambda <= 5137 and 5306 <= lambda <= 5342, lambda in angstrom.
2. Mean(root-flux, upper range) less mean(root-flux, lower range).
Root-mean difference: 0.01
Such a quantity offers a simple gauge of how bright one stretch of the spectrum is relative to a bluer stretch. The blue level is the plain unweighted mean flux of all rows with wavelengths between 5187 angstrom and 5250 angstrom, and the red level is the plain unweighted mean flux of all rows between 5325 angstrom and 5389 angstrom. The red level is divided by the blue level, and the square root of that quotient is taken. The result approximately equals 0.99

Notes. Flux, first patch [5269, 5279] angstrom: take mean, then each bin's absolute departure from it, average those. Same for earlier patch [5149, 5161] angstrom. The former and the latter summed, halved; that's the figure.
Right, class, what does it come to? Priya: 0.40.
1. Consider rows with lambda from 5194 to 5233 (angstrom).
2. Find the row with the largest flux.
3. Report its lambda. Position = 5217.17 angstrom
